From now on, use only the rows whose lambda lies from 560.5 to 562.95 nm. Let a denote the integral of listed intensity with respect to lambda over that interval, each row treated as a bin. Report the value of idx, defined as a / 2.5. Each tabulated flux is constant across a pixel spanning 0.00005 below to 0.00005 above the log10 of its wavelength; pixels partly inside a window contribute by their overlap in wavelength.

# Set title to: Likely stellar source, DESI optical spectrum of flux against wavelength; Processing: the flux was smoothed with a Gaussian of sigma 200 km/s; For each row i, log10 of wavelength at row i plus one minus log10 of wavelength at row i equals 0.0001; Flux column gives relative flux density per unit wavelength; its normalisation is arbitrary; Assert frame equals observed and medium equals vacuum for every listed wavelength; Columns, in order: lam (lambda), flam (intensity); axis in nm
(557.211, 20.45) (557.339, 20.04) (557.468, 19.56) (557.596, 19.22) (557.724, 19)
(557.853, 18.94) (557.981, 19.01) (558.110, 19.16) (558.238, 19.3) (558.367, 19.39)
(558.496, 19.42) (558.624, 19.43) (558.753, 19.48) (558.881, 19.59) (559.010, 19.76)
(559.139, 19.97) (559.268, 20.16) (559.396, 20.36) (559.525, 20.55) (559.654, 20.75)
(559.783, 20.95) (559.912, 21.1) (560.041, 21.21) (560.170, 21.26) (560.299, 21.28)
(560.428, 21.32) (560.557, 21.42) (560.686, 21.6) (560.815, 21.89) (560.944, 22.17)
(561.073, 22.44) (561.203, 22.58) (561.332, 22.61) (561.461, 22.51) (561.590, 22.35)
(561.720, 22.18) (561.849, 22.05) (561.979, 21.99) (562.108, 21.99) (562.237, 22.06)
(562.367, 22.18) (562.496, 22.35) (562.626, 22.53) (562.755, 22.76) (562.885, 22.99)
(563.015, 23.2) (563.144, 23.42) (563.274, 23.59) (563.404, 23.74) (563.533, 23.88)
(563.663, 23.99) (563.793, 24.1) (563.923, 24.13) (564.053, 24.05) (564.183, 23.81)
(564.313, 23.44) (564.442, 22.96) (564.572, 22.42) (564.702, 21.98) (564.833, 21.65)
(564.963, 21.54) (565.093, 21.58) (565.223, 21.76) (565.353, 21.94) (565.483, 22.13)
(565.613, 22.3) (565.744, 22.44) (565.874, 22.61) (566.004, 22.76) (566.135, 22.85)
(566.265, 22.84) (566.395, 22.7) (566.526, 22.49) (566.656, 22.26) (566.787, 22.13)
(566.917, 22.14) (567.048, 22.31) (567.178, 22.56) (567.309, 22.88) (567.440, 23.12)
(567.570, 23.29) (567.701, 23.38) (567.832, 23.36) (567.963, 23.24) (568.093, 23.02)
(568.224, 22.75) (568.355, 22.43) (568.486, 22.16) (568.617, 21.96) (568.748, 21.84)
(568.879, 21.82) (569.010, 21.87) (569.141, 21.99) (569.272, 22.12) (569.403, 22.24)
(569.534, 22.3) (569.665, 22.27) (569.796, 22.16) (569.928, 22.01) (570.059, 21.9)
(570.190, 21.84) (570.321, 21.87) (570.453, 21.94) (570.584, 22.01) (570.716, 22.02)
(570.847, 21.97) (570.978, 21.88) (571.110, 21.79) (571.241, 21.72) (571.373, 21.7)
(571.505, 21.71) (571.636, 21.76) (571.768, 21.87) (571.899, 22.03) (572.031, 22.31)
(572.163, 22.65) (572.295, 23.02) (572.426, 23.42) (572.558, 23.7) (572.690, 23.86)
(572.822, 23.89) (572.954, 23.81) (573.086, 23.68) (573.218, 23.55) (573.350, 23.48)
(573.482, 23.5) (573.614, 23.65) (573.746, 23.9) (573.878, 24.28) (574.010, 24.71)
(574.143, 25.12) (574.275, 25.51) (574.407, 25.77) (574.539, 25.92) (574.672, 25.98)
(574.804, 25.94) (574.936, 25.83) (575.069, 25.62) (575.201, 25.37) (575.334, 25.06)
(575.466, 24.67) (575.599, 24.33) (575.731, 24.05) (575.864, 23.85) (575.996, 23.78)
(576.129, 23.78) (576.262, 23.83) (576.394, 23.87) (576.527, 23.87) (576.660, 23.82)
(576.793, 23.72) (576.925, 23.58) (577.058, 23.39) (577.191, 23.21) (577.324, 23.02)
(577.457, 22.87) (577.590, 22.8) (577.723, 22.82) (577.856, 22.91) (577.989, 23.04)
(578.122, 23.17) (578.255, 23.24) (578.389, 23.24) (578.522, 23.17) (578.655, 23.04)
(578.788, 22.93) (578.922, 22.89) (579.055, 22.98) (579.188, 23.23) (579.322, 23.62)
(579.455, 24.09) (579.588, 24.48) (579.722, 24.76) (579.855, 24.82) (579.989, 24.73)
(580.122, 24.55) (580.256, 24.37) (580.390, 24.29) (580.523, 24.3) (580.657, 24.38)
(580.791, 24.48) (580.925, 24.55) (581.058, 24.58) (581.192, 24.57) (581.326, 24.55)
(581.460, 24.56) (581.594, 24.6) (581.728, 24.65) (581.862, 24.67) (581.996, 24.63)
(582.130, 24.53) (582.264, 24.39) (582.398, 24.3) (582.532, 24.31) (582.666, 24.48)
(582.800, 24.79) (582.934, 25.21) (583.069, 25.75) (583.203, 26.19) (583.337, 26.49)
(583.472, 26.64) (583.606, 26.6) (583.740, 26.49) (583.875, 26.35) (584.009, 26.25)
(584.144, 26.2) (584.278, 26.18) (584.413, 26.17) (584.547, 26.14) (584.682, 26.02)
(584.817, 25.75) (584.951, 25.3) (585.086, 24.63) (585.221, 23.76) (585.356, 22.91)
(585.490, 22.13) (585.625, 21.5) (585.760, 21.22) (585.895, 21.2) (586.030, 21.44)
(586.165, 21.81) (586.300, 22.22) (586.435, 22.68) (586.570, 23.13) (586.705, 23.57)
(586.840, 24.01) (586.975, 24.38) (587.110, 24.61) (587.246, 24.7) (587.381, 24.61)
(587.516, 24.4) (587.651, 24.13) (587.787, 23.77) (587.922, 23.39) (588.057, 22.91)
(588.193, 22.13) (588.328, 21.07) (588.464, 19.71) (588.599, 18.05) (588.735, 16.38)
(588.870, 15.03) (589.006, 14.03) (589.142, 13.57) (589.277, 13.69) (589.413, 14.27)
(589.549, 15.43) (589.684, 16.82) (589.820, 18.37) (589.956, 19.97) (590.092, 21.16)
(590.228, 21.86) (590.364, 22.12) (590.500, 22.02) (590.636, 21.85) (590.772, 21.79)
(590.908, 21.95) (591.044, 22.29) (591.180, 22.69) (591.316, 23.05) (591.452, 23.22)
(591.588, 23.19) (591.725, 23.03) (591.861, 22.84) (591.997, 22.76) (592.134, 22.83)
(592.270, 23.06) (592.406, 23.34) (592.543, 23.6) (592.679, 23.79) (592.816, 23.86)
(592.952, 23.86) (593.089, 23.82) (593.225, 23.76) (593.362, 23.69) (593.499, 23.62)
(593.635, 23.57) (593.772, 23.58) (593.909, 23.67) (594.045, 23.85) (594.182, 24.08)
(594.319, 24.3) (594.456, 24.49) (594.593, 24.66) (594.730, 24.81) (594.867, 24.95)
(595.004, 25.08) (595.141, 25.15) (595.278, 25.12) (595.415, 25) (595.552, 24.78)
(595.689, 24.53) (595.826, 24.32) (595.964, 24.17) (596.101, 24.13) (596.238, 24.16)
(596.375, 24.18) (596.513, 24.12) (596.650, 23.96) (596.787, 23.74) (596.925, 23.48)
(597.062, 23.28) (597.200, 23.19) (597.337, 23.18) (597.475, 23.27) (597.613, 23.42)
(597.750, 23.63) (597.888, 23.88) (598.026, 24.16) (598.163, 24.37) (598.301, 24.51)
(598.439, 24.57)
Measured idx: 22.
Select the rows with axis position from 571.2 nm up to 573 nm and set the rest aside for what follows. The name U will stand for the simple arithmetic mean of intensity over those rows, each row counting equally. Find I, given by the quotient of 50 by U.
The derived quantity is 2.21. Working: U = 22.7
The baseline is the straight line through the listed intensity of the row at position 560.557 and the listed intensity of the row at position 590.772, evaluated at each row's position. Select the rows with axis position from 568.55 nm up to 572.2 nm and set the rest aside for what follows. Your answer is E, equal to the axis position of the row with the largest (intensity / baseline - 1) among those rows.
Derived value 572.163 nm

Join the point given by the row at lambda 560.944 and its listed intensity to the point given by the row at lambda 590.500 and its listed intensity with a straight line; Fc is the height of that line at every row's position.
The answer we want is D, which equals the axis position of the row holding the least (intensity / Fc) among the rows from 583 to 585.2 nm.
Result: 585.086 nm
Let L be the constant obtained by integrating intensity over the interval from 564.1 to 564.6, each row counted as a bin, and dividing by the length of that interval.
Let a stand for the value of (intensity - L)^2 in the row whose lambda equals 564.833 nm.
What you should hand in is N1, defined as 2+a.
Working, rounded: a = 2.7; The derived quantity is 4.7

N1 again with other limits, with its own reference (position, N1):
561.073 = 2.7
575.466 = 3.9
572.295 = 2.1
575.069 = 7.5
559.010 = 14.4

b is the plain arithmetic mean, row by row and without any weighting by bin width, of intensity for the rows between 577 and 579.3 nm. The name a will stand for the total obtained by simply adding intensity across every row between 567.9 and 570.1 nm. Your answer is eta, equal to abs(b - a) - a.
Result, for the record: -23.1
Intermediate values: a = 378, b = 23.1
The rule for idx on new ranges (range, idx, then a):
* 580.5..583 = 25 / 61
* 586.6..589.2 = 22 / 55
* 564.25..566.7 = 22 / 55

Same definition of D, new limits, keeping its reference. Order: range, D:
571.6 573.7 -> 571.636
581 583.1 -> 582.398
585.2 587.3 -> 585.895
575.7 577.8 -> 577.590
